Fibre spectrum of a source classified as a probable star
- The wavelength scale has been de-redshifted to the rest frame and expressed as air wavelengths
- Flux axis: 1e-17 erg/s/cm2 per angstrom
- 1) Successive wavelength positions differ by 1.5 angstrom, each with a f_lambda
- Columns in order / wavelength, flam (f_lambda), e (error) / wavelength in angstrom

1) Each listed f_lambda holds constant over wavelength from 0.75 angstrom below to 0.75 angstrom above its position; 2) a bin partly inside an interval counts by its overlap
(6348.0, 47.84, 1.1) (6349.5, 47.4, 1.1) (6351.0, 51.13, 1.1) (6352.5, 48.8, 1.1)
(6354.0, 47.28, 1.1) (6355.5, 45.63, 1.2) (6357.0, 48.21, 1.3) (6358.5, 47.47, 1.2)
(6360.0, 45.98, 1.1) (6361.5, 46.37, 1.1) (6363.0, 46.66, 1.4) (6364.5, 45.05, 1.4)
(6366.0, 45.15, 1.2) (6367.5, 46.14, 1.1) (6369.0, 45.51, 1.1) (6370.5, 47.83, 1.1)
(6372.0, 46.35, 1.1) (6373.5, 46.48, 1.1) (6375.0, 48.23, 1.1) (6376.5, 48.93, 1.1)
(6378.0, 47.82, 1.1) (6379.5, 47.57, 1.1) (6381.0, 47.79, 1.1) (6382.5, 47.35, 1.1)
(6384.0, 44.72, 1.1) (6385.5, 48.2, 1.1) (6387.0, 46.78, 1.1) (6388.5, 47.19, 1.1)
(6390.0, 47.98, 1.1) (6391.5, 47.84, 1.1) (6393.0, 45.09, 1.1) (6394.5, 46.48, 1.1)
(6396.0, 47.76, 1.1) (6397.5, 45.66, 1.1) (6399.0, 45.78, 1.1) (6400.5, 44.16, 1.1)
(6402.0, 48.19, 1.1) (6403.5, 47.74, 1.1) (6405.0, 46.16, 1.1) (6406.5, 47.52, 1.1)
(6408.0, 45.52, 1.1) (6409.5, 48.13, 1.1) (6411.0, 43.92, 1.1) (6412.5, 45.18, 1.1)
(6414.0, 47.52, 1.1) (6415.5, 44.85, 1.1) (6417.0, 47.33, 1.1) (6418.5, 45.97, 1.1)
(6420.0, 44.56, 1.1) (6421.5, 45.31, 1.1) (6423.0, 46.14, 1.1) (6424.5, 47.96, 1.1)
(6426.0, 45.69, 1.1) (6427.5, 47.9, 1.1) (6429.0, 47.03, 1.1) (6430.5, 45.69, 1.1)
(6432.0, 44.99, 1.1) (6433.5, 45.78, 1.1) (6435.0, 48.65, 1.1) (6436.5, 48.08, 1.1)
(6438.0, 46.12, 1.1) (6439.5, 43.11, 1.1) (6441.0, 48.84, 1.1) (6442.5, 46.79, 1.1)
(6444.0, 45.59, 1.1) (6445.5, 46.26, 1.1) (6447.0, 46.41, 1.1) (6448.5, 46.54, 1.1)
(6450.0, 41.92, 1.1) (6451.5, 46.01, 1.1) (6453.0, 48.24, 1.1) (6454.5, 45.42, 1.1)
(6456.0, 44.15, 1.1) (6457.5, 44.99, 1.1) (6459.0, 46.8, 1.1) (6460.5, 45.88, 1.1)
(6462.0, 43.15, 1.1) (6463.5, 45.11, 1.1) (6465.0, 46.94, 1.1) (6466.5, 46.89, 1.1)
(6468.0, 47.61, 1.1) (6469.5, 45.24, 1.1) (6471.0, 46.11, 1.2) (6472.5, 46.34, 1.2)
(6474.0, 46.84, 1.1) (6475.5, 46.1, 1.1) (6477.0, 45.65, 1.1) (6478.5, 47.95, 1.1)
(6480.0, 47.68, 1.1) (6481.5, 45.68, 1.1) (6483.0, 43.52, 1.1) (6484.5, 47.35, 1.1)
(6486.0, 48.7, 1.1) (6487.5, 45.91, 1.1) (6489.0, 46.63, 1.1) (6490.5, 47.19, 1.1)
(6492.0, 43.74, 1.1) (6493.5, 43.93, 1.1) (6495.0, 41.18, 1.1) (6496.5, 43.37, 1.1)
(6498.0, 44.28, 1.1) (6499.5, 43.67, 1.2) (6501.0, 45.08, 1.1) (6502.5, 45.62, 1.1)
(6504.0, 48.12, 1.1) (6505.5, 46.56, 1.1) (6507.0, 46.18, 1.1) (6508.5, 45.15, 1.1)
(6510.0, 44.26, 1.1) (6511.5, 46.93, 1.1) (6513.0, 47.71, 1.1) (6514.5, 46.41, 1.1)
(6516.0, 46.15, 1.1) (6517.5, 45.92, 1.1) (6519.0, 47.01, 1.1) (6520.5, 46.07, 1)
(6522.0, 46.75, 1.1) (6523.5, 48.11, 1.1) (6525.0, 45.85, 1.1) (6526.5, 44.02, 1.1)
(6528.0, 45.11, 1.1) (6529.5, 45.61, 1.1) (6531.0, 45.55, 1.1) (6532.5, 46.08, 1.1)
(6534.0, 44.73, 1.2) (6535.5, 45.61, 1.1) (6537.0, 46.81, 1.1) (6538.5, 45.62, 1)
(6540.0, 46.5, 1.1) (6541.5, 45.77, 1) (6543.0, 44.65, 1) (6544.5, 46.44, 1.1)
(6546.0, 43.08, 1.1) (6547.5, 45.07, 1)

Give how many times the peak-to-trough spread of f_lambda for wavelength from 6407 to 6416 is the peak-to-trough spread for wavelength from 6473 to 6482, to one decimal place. 1.8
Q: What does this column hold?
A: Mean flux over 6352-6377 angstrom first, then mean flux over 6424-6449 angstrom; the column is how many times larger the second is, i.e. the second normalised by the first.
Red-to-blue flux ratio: 0.99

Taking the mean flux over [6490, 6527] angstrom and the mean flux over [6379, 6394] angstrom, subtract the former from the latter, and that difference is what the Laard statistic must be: 1.5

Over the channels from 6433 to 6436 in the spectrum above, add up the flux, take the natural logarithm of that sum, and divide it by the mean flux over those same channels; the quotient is 0.096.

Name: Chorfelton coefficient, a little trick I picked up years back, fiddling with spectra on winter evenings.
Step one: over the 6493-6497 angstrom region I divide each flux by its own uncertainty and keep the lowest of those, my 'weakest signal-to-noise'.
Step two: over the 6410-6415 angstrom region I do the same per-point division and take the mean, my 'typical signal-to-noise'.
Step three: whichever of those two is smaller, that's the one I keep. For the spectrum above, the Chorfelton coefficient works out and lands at 37.4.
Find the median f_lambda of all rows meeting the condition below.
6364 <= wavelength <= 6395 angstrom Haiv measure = 47.2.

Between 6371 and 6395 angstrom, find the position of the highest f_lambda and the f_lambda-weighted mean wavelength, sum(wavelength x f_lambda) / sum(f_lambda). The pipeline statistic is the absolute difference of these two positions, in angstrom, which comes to 6.7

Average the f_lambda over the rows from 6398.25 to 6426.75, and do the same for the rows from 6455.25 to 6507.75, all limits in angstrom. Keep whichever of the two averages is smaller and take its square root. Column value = 6.76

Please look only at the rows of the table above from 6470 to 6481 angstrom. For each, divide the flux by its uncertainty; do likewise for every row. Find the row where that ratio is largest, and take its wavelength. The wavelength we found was 6478.5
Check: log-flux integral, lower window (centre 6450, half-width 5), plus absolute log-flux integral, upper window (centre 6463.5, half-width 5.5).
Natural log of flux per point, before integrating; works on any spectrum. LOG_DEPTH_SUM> 80.4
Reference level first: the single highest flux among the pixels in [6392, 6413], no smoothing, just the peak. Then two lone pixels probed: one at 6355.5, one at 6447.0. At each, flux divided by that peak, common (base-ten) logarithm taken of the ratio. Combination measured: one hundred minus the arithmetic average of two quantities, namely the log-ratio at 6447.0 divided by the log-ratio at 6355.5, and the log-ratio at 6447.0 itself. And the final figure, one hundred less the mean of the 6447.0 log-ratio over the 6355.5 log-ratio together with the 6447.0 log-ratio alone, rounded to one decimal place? 99.7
